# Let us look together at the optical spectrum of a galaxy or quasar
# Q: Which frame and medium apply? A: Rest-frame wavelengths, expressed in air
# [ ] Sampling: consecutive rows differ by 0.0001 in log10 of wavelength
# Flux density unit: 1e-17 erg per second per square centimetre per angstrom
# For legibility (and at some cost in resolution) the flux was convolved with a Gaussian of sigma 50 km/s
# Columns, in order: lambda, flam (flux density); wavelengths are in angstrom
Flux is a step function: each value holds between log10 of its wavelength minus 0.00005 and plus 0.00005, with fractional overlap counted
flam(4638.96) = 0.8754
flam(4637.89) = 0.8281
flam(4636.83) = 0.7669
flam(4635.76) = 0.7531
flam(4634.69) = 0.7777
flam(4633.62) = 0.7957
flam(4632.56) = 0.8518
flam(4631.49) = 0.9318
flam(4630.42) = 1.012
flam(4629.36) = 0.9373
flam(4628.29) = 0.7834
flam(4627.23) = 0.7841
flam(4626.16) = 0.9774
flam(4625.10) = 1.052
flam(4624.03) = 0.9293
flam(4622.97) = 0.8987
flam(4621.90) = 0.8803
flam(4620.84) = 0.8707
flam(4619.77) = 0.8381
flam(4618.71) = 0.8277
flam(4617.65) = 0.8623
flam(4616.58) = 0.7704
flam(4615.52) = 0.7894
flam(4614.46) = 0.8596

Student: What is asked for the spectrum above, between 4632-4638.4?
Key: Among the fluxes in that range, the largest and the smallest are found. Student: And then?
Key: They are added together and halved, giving 0.80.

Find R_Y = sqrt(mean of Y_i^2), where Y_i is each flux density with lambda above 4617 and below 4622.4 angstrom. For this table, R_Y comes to 0.86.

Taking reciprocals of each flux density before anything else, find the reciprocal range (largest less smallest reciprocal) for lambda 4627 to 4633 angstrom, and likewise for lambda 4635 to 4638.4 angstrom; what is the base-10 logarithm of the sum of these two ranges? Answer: -0.39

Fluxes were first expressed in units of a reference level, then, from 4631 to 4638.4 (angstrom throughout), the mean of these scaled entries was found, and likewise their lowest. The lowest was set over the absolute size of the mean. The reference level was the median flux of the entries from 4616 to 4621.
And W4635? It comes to 0.924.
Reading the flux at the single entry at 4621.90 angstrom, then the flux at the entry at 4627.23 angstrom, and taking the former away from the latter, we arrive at -0.10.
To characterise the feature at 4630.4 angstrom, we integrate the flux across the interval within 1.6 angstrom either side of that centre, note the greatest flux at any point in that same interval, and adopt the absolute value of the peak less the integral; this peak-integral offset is 2.06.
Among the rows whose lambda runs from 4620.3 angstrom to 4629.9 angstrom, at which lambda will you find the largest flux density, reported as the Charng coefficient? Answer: 4625.10 angstrom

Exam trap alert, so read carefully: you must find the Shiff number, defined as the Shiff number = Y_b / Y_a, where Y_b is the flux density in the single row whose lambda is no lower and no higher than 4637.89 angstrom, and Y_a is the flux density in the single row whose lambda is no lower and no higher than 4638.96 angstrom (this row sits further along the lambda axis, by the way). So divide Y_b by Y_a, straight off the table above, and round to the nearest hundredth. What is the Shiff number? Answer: 0.95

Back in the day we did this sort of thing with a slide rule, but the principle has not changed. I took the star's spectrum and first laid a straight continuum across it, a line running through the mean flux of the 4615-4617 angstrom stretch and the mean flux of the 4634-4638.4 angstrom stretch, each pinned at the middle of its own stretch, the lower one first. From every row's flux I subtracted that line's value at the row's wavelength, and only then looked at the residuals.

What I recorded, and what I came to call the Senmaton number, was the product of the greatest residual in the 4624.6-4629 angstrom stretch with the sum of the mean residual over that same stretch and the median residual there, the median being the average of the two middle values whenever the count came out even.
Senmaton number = 0.059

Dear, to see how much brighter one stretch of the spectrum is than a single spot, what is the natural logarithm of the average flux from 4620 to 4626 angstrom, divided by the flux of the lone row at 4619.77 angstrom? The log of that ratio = 0.10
